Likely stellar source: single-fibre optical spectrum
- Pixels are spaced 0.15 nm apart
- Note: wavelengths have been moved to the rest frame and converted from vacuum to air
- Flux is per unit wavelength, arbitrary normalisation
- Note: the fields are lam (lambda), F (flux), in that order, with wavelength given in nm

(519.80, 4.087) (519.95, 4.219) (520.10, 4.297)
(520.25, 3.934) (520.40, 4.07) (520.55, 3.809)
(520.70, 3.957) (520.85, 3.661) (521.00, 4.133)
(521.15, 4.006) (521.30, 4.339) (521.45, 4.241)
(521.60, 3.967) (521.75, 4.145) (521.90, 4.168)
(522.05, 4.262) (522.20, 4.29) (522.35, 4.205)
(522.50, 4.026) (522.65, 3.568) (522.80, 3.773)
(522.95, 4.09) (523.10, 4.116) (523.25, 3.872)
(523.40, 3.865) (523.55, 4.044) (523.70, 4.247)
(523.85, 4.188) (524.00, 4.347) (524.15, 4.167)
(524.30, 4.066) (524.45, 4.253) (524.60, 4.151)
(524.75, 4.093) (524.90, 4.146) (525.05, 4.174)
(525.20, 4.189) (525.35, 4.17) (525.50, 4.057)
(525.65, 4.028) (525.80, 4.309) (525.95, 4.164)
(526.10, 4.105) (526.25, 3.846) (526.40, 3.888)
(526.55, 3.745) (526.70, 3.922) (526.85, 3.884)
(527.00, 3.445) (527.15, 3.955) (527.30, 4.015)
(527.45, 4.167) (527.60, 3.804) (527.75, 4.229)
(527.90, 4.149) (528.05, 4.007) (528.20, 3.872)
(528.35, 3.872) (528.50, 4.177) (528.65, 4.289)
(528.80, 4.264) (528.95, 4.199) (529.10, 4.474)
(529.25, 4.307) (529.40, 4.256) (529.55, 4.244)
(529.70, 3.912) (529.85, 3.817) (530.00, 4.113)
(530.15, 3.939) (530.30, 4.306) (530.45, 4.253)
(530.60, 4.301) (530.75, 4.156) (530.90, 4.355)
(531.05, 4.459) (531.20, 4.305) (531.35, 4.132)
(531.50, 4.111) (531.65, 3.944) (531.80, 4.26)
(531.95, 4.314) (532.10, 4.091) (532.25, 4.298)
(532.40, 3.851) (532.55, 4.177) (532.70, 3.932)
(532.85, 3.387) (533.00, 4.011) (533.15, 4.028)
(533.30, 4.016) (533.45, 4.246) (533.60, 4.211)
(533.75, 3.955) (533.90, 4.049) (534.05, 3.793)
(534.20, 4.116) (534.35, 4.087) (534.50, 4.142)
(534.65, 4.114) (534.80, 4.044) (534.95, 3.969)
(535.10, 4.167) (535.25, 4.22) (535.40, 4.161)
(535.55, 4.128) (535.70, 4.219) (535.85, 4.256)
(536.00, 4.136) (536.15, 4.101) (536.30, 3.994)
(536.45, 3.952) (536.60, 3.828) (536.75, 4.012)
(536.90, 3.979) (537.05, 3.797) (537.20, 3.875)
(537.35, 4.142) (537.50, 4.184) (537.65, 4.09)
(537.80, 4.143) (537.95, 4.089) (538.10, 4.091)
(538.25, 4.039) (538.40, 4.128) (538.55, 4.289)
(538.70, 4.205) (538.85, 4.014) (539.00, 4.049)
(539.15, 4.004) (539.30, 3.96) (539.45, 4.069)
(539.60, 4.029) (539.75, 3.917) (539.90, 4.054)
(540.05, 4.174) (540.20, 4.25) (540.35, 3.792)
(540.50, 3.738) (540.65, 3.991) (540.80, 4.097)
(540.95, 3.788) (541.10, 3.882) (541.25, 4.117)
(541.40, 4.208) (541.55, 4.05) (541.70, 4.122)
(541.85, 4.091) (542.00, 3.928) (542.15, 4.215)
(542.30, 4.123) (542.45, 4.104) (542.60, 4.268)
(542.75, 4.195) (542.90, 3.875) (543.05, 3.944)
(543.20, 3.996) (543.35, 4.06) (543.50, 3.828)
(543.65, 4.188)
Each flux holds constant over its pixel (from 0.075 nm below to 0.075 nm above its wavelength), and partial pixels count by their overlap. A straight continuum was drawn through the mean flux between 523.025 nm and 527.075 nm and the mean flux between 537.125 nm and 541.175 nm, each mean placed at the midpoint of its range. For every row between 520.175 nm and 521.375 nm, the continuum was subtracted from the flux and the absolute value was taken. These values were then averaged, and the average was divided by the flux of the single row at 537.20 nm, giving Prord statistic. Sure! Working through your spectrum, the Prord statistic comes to 0.042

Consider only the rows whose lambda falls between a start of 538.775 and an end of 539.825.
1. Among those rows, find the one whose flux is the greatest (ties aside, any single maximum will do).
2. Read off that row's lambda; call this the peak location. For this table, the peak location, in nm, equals 539.45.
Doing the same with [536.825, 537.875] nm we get 537.50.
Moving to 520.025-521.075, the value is 520.10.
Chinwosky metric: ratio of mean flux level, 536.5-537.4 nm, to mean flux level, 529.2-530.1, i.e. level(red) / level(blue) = 0.96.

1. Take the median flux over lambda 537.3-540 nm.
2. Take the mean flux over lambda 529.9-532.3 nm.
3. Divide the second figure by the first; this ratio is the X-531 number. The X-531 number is 1.03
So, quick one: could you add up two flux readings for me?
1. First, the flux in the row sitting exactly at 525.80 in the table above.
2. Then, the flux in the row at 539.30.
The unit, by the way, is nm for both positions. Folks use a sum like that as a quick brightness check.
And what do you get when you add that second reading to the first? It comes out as 8.27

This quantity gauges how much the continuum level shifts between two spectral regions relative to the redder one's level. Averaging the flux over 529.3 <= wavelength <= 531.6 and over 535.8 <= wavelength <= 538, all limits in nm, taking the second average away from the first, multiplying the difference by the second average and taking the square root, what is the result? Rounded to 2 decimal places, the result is 0.75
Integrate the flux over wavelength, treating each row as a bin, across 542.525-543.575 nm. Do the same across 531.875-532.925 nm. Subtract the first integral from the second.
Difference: -0.02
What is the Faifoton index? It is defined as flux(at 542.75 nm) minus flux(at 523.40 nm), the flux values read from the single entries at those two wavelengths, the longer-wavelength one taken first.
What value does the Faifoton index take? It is 0.33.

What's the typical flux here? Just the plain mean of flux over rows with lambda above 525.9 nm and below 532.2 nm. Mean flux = 4.10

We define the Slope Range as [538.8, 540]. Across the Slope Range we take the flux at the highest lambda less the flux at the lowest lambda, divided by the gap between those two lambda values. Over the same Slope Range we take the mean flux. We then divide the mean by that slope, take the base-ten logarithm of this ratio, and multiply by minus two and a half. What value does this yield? -5.1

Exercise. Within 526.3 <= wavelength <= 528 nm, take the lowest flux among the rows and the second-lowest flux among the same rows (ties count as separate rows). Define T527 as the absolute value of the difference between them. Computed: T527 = 0.30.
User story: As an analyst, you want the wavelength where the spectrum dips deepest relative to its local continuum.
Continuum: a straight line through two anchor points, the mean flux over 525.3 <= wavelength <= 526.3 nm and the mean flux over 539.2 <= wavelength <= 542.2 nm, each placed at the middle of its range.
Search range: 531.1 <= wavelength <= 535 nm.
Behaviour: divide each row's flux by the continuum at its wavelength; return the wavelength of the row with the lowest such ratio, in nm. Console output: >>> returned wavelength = 532.85 nm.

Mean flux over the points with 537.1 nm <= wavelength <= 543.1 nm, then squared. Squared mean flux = 16.5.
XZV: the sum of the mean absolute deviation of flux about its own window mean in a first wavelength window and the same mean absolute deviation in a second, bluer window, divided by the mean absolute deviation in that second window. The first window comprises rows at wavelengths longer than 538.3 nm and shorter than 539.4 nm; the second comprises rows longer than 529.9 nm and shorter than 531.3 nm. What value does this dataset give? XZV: 1.8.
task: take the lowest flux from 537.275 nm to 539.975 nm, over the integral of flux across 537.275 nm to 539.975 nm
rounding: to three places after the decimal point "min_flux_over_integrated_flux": 0.355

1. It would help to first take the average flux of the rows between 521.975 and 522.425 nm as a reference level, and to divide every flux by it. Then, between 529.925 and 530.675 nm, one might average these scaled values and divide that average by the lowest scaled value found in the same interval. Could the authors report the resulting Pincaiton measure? 1.06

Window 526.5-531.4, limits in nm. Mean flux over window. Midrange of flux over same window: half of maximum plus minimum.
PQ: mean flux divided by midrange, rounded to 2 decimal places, 1.04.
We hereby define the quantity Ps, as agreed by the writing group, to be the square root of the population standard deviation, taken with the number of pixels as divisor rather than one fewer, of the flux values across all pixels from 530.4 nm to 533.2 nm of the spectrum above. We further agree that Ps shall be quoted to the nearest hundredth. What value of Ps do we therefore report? 0.48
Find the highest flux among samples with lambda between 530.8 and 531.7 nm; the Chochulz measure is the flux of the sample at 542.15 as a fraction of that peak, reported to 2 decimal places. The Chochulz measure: 0.95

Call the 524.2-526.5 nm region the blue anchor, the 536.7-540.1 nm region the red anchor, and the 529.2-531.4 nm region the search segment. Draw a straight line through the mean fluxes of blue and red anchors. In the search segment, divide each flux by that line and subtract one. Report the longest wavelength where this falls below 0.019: 531.35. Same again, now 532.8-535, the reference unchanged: 534.95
